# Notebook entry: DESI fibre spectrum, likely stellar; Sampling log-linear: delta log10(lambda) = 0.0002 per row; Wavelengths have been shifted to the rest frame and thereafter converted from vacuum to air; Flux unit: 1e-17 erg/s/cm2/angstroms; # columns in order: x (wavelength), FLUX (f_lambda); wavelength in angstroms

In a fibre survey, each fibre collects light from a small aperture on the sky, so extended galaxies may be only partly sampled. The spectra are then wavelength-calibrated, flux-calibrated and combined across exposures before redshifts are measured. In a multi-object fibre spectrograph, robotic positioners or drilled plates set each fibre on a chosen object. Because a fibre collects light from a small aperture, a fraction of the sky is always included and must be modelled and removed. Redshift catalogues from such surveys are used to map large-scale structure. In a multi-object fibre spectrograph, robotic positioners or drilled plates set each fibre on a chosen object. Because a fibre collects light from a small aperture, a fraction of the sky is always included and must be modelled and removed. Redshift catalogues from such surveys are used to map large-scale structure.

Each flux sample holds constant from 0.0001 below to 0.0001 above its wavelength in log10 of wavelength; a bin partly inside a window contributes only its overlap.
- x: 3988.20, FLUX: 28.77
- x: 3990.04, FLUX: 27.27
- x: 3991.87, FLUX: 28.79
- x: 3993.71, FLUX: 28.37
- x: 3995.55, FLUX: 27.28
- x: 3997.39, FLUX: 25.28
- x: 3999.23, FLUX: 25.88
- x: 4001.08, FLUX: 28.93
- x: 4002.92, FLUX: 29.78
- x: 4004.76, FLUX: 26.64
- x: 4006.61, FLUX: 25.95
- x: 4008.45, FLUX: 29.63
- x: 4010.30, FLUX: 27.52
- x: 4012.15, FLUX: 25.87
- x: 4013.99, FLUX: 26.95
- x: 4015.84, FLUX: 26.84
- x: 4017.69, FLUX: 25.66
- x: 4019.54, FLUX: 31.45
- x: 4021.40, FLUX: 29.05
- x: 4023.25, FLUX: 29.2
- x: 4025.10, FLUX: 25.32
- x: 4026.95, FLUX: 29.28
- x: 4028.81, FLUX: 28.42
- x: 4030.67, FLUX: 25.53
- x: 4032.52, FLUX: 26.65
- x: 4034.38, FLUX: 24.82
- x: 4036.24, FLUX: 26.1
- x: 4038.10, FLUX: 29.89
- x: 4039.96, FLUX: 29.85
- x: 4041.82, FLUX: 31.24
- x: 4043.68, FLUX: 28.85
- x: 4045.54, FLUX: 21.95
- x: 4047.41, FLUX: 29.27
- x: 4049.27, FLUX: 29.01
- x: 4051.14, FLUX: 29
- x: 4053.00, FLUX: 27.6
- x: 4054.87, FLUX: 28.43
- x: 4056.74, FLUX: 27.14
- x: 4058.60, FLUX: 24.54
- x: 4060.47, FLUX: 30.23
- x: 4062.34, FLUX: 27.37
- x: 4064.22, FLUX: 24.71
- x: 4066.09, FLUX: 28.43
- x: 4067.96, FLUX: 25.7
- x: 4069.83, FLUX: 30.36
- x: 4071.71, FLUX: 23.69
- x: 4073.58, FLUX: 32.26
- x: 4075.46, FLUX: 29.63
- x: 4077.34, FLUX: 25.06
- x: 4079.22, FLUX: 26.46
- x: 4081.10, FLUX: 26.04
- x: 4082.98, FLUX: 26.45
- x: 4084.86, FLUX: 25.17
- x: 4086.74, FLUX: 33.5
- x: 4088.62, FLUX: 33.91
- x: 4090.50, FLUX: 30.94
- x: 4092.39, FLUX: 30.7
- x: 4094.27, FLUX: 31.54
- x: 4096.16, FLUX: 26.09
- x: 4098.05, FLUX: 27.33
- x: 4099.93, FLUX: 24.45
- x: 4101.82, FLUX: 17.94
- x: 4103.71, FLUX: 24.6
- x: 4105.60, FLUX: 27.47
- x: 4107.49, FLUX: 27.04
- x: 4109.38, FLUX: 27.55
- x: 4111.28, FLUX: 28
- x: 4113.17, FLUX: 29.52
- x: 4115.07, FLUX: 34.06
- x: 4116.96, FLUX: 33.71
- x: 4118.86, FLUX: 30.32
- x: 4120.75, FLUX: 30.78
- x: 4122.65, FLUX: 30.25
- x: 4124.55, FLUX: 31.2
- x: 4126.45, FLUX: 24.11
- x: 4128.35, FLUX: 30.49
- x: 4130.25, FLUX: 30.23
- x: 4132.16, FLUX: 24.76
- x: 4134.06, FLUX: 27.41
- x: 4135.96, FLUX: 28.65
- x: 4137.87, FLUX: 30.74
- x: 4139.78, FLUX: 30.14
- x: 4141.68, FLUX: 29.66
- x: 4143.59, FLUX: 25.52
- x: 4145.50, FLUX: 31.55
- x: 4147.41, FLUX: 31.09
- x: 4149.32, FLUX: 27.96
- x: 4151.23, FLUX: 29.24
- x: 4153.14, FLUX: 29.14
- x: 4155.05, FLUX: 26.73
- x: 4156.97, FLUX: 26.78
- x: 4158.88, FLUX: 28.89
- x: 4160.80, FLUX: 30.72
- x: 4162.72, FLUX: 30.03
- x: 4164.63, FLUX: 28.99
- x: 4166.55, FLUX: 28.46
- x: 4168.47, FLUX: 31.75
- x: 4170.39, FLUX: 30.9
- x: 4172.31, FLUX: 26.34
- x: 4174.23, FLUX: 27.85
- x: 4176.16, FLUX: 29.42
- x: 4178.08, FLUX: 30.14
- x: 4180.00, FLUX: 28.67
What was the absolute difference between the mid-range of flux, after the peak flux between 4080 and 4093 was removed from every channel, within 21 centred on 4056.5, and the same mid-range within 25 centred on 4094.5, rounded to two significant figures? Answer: 1.5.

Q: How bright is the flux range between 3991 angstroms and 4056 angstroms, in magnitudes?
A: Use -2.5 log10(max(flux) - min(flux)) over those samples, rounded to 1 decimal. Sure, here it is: -2.4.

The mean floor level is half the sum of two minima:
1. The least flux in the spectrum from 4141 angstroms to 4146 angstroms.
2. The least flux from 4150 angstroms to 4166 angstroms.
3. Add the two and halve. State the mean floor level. 26.1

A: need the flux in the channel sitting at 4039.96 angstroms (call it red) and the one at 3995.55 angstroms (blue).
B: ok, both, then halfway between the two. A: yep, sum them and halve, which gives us 28.6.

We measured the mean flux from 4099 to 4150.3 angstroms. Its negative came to -28.5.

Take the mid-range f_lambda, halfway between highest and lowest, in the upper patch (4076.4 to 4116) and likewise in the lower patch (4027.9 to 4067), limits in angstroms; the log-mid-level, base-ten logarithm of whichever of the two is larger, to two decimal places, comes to 1.42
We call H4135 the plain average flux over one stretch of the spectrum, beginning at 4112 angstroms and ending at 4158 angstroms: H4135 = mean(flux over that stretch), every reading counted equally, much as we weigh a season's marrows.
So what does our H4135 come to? 29.3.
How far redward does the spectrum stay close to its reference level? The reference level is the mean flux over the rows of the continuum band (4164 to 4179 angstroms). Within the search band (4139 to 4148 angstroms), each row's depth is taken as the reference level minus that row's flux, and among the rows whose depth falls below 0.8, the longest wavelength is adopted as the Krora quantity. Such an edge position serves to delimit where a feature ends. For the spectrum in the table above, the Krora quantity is 4147.41 angstroms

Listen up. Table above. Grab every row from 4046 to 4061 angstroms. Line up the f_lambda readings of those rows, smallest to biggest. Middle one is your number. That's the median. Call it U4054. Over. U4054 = 28.7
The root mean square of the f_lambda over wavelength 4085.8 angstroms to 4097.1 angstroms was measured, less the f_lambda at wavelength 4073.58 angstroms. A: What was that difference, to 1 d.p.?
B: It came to -1.0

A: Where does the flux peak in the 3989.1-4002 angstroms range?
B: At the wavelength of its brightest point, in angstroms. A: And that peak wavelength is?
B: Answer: 4001.08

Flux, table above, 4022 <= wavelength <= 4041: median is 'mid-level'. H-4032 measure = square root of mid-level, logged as 5.25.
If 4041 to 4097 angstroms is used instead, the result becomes 5.33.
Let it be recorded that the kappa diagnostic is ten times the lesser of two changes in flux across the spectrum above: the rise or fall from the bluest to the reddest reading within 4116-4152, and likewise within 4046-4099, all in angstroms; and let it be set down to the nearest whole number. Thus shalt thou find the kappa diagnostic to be -45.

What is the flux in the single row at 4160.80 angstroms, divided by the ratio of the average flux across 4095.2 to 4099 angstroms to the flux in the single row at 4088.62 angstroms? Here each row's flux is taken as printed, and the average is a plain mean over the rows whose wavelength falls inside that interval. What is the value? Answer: 39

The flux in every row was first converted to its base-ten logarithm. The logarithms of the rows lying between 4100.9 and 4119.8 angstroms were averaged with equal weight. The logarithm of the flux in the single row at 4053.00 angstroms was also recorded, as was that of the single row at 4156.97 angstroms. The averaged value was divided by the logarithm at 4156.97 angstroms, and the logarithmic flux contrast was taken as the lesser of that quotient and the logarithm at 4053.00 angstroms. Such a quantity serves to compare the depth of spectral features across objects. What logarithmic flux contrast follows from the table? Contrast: 1.01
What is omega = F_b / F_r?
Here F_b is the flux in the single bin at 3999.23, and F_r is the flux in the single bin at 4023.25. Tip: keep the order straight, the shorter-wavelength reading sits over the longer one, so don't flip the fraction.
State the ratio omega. 0.89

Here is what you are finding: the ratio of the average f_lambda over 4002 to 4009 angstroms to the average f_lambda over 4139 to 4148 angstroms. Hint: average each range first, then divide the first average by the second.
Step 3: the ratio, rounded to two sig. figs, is 0.95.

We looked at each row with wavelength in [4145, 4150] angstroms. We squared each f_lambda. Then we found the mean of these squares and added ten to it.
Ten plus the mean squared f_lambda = 925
